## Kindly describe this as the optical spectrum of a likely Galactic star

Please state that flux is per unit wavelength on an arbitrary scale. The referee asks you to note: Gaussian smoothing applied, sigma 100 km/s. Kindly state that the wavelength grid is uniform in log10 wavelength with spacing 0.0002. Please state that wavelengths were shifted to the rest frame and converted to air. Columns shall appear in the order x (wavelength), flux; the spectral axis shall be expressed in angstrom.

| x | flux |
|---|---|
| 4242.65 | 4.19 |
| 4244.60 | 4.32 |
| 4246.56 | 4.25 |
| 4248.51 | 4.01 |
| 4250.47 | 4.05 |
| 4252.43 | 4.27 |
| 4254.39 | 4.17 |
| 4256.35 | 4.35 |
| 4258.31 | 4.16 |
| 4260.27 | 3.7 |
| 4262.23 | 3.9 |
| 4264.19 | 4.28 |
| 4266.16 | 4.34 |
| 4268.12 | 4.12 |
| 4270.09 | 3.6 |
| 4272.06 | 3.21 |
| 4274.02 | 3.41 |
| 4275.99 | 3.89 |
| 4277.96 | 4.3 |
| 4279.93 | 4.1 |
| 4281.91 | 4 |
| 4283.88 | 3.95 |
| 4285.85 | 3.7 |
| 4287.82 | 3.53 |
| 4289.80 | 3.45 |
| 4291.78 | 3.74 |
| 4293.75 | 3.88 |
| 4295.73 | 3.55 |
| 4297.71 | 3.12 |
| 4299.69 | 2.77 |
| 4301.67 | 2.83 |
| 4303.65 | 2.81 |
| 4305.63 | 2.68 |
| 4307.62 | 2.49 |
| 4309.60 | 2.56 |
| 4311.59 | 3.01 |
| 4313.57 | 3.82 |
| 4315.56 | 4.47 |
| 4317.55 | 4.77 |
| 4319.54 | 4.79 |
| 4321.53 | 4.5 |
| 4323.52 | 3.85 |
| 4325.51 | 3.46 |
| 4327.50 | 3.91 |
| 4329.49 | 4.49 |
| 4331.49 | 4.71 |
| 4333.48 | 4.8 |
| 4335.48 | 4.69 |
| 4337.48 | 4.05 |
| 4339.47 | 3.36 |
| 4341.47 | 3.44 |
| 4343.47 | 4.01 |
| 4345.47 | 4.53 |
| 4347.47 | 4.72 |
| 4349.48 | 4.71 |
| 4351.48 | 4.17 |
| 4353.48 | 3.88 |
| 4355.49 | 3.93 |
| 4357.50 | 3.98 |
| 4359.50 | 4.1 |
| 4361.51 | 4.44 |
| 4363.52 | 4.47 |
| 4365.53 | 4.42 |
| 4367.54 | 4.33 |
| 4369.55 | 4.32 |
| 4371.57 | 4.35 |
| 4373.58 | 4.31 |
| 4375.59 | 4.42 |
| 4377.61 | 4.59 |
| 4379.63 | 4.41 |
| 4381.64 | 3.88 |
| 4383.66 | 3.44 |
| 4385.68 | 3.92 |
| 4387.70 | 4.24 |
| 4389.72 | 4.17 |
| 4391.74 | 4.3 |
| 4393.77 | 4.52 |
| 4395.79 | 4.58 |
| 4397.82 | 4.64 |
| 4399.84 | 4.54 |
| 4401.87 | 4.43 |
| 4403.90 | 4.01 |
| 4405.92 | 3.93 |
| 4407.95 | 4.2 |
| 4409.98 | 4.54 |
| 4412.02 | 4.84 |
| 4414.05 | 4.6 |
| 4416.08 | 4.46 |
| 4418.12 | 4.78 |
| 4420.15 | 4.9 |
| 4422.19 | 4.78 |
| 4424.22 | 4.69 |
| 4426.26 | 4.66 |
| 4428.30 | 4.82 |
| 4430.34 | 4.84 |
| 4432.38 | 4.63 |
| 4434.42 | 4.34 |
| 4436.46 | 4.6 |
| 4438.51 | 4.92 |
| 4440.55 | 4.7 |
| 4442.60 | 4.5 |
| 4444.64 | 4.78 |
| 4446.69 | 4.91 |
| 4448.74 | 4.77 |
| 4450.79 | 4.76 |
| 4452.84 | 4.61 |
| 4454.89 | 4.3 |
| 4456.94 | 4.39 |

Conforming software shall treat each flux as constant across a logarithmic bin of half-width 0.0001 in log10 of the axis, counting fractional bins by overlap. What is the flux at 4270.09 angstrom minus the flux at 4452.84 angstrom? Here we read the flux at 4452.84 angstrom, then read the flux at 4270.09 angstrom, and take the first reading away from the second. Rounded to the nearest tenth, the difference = -1.0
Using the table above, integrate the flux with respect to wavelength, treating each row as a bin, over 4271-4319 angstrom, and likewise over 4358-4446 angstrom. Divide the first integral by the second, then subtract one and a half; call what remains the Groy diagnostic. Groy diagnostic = -1.07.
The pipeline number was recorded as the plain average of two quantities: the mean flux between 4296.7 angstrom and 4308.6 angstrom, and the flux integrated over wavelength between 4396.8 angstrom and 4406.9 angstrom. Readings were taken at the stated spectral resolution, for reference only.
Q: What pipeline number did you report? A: 23.2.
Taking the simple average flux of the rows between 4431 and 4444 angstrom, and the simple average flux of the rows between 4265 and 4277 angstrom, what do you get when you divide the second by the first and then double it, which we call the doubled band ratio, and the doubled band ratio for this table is 1.63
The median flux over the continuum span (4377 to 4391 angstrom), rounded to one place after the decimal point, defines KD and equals 4.2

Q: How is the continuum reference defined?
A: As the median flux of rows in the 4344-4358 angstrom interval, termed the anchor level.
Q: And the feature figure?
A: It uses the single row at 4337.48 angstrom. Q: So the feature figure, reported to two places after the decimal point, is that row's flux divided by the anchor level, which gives 0.97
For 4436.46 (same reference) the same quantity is 1.10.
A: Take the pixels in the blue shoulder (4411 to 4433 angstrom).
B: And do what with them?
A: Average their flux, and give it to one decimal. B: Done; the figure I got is 4.7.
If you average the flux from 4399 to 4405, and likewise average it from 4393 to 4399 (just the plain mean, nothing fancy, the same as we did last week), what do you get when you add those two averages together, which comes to 8.9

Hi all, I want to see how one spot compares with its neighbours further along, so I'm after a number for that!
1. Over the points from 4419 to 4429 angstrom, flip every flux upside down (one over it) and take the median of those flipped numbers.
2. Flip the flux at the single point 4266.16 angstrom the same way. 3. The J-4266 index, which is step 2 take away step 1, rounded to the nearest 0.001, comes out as 0.021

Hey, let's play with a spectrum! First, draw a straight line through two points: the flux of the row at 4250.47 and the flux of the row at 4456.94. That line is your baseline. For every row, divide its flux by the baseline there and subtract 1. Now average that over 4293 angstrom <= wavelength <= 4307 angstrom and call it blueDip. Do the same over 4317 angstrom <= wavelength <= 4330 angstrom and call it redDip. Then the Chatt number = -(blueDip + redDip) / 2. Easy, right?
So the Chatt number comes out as 0.12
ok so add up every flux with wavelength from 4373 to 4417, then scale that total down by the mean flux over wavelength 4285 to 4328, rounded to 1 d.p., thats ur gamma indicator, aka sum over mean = 26.9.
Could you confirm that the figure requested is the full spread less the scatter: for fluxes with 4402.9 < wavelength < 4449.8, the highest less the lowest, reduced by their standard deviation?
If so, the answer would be 0.72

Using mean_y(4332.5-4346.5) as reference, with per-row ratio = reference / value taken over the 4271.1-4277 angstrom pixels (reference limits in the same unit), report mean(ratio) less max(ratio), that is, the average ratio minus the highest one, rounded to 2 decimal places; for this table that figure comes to -0.10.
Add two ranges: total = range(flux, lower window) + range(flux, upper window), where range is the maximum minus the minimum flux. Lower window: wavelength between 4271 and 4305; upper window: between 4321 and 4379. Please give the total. 3.0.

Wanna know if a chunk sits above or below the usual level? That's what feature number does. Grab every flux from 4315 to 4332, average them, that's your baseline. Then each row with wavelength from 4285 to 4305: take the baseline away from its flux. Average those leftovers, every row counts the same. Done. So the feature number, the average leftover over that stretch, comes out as -1.0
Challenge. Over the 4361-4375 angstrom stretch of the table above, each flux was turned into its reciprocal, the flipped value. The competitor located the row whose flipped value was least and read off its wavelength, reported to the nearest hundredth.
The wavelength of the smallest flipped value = 4363.52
